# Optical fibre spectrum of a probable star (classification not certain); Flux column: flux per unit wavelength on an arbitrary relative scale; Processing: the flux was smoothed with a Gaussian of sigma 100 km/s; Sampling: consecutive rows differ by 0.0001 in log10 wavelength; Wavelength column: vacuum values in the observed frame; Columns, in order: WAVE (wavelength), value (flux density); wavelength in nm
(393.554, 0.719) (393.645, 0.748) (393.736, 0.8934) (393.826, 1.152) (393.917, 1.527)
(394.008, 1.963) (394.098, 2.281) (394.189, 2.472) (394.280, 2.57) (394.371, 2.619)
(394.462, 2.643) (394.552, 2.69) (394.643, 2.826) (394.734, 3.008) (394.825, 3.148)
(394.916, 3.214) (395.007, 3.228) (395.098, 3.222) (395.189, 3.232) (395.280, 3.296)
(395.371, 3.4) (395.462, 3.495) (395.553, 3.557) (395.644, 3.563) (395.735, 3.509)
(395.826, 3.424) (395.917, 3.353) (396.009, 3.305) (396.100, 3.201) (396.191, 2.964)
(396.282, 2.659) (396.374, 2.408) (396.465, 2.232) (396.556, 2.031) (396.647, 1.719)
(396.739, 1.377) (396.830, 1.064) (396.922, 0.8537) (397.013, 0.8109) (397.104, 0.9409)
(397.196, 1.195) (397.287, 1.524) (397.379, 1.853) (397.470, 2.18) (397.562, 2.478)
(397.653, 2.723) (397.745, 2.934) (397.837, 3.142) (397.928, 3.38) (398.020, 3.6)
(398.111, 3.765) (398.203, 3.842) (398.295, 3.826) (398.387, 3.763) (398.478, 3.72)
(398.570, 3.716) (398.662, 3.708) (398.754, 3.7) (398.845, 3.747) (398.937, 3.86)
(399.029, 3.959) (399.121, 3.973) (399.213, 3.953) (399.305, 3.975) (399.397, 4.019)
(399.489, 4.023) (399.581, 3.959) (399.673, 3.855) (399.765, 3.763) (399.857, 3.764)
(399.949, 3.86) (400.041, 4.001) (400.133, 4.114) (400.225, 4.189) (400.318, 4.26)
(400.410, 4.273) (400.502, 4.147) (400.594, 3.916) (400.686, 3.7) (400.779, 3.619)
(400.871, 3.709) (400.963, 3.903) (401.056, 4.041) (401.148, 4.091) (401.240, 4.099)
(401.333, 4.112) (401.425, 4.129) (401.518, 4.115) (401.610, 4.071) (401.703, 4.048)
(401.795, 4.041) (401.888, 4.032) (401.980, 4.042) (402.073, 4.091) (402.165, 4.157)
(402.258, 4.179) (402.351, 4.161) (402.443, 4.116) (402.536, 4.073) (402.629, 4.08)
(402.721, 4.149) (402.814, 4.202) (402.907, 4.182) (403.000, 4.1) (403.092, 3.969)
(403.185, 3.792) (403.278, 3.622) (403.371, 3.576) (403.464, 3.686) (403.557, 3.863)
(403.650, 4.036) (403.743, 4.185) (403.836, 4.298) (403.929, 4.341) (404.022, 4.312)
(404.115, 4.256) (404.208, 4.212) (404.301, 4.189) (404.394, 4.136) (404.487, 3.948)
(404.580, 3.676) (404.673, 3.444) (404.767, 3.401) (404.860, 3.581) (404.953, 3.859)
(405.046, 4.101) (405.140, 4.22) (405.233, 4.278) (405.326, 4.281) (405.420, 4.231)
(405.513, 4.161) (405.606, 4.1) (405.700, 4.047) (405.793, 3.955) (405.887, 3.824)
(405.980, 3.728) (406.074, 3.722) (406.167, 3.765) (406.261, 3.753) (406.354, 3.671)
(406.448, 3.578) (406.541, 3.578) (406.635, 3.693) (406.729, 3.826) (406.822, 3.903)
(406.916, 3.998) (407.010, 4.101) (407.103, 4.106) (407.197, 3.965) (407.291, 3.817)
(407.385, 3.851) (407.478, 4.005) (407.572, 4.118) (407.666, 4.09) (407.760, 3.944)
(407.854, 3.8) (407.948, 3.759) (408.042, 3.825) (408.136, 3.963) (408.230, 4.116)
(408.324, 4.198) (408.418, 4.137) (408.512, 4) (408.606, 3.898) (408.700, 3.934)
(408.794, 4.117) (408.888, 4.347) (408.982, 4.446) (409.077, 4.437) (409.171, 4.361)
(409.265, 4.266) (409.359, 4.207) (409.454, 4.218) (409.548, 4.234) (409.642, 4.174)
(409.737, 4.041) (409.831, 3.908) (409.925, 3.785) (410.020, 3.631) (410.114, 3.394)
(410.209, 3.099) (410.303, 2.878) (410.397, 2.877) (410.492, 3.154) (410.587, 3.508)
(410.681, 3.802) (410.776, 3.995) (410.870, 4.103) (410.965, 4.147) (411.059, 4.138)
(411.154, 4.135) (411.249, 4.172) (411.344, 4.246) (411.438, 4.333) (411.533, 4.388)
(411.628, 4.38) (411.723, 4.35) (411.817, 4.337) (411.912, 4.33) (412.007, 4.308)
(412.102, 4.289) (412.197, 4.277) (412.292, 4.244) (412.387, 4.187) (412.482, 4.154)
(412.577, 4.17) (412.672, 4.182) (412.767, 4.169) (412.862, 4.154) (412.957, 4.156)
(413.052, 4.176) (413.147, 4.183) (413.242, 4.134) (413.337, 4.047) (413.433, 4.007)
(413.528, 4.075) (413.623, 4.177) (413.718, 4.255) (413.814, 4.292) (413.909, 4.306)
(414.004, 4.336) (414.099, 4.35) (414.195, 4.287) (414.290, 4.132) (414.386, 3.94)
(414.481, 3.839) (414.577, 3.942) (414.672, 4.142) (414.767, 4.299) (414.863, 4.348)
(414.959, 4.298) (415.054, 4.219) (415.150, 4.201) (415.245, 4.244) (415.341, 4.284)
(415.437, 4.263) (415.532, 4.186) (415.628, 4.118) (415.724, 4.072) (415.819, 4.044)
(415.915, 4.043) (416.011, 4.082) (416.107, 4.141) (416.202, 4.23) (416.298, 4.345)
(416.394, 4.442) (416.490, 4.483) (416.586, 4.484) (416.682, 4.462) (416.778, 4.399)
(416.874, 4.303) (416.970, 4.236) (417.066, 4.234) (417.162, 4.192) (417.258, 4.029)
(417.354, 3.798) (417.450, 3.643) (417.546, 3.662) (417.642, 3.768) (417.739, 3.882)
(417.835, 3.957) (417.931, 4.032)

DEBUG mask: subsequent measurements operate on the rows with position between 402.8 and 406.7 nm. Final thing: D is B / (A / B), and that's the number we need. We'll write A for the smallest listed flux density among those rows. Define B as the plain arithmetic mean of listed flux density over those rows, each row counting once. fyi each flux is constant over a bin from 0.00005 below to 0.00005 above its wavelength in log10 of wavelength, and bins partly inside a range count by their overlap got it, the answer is 4.6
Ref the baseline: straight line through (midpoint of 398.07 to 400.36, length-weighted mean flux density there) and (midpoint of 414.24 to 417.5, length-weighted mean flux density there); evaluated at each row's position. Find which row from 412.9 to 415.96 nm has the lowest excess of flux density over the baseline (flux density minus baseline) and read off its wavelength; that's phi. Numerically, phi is 414.481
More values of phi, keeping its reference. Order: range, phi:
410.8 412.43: 410.870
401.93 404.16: 403.371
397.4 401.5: 397.470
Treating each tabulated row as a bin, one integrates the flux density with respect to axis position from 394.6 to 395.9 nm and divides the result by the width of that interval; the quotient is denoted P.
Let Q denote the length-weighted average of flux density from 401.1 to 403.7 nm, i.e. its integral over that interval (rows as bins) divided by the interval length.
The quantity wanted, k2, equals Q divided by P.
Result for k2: 1.2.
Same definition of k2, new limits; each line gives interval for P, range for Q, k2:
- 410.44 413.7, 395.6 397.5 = 0.5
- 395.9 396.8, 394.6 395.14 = 1.3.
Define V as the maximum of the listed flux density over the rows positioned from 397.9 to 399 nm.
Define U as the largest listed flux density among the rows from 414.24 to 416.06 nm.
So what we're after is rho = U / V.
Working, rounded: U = 4.348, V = 3.86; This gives 1.13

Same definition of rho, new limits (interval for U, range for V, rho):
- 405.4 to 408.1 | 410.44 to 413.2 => 0.96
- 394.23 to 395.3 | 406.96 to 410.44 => 0.74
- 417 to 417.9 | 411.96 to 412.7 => 0.98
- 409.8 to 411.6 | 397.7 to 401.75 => 1.03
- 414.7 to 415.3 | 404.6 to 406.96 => 1.02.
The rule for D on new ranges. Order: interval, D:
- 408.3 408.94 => 4.3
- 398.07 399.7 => 4.0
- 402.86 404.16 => 4.5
